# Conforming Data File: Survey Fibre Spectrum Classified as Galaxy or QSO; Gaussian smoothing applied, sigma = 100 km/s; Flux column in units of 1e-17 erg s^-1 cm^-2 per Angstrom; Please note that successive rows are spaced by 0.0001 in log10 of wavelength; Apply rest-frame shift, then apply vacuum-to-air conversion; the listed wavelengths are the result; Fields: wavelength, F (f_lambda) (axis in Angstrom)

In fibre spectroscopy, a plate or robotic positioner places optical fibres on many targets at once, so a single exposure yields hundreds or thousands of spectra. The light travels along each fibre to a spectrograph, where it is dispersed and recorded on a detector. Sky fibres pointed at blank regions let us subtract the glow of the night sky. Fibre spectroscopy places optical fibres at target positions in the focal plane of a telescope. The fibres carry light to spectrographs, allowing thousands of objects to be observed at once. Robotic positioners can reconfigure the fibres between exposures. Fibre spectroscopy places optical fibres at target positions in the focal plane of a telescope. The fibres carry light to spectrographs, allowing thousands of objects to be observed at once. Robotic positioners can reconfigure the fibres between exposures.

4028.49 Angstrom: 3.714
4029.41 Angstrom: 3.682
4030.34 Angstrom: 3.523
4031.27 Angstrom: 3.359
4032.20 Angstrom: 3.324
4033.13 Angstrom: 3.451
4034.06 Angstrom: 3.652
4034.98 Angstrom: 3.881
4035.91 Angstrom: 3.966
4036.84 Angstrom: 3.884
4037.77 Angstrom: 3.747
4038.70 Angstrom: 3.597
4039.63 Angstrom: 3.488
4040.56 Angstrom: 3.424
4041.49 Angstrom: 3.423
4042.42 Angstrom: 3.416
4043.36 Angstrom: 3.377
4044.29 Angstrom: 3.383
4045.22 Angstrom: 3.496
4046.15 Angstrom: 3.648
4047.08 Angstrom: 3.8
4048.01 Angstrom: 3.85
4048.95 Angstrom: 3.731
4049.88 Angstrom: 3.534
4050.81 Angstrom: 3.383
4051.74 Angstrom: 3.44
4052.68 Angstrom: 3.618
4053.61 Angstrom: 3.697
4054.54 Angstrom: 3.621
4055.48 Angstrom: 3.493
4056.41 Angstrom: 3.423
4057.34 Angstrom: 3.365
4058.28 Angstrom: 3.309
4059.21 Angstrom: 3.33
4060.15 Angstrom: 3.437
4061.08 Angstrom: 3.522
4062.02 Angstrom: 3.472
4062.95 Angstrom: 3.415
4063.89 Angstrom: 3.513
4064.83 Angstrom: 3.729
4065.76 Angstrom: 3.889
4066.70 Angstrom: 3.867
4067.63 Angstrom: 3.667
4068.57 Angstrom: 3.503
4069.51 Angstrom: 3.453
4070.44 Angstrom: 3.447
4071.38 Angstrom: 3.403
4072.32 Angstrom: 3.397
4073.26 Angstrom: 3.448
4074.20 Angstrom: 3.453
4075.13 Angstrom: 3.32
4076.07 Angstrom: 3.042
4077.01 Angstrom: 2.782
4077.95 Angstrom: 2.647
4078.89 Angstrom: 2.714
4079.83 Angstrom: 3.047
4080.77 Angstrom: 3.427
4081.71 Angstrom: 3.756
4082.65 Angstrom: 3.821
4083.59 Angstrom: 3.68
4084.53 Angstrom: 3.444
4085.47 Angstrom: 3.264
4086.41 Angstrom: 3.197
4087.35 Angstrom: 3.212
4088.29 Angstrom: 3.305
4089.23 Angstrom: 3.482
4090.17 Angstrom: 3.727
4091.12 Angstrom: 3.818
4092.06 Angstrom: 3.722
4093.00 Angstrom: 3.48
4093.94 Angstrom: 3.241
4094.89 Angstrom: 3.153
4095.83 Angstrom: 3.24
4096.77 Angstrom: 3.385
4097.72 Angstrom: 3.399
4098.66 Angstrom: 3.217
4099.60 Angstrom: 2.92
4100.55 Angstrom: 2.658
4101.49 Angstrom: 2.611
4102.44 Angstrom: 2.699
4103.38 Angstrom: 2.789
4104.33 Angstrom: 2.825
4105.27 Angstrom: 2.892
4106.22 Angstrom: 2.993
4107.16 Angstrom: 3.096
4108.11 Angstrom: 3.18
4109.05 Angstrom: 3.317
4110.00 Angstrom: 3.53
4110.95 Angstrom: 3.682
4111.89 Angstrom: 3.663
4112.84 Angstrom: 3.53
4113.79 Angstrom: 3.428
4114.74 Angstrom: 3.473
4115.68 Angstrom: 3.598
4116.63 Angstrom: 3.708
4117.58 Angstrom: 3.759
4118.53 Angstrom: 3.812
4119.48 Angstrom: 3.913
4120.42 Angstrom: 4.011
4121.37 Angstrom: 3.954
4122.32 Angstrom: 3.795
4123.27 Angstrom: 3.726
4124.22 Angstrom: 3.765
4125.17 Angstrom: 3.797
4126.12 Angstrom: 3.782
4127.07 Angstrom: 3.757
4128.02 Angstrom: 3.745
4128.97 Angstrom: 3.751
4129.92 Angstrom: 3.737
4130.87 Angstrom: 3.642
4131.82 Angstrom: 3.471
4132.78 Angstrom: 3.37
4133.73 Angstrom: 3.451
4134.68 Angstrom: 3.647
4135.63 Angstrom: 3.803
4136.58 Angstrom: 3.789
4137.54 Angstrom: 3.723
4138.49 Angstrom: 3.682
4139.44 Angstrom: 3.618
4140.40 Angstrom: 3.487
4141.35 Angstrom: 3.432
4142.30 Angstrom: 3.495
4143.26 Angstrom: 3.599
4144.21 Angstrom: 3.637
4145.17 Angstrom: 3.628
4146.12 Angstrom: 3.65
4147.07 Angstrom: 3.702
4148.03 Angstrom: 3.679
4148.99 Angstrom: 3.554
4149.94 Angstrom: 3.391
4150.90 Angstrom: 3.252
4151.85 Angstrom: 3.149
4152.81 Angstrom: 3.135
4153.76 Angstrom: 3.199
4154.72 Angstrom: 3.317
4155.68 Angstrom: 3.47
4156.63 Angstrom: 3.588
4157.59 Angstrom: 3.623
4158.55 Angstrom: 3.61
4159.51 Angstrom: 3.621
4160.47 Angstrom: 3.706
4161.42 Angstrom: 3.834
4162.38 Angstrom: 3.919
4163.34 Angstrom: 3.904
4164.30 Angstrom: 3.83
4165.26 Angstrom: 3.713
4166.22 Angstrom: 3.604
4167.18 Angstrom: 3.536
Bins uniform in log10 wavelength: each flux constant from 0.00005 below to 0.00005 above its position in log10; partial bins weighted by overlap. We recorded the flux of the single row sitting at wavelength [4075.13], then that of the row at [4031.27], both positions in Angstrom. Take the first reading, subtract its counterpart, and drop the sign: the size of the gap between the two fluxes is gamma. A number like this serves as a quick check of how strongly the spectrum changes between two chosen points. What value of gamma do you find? 0.04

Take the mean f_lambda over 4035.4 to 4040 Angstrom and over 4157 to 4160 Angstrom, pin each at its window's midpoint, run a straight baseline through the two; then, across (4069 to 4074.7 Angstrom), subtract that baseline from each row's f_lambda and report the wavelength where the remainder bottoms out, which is 4072.32 Angstrom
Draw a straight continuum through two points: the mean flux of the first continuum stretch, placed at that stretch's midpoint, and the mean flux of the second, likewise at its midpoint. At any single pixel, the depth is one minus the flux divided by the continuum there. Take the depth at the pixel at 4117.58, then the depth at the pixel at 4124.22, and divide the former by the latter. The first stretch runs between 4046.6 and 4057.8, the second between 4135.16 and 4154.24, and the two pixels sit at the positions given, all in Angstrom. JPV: 0.96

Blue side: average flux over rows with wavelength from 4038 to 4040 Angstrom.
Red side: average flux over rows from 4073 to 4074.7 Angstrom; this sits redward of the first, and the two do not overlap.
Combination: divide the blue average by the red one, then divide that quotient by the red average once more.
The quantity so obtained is 0.298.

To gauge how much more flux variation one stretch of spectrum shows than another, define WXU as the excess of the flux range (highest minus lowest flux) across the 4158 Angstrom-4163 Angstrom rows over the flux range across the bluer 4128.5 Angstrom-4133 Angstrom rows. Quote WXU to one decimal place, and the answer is -0.1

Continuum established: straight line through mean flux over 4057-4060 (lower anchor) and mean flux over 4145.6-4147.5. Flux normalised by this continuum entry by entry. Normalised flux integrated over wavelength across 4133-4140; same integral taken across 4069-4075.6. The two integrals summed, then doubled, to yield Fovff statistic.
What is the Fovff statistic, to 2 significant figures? 27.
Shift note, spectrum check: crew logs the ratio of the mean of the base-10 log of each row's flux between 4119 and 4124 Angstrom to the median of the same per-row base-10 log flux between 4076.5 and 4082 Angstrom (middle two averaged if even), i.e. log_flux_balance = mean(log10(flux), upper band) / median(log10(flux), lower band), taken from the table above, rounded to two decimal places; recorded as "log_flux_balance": 1.27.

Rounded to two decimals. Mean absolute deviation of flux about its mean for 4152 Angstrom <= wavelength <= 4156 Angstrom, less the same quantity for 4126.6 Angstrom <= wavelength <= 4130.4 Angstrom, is 0.11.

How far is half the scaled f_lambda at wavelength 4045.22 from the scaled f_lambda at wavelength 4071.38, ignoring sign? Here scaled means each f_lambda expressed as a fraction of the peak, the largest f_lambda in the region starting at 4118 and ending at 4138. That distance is 0.413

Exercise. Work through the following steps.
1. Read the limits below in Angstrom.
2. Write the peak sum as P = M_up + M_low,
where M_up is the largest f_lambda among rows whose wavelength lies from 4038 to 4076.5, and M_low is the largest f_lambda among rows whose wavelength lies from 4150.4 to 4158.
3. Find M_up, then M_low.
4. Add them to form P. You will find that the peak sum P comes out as 7.51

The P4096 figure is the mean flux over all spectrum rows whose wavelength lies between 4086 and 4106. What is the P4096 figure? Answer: 3.19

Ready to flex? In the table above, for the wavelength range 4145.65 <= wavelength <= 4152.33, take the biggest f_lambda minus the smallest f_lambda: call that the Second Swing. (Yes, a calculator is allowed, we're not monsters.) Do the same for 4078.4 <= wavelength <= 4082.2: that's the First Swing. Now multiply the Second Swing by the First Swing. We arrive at 0.58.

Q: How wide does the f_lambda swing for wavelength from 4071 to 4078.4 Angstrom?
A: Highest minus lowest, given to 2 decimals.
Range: 0.81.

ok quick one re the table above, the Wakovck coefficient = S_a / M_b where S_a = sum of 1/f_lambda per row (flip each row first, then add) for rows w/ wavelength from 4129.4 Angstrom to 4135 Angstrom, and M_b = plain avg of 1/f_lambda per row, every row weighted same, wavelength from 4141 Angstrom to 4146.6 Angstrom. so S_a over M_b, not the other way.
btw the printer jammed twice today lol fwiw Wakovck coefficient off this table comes 6.04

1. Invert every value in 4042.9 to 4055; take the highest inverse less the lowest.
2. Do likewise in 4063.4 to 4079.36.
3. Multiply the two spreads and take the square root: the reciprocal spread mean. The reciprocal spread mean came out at 0.066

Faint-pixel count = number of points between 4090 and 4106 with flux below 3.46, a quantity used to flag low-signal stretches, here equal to 13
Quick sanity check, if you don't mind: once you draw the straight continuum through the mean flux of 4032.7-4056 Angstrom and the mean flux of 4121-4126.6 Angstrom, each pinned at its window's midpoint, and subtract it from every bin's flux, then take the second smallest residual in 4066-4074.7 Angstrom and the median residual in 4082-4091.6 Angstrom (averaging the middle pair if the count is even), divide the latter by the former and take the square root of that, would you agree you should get 1.0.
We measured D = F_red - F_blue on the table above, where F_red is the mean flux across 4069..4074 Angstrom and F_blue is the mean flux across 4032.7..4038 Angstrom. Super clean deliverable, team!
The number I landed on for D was -0.3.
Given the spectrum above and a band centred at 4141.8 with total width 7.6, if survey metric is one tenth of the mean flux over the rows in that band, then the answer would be 0.36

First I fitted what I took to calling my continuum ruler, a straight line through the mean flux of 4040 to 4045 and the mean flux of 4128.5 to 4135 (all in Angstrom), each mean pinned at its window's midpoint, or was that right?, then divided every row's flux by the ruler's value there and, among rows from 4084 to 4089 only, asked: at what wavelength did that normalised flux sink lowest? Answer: 4086.41 Angstrom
